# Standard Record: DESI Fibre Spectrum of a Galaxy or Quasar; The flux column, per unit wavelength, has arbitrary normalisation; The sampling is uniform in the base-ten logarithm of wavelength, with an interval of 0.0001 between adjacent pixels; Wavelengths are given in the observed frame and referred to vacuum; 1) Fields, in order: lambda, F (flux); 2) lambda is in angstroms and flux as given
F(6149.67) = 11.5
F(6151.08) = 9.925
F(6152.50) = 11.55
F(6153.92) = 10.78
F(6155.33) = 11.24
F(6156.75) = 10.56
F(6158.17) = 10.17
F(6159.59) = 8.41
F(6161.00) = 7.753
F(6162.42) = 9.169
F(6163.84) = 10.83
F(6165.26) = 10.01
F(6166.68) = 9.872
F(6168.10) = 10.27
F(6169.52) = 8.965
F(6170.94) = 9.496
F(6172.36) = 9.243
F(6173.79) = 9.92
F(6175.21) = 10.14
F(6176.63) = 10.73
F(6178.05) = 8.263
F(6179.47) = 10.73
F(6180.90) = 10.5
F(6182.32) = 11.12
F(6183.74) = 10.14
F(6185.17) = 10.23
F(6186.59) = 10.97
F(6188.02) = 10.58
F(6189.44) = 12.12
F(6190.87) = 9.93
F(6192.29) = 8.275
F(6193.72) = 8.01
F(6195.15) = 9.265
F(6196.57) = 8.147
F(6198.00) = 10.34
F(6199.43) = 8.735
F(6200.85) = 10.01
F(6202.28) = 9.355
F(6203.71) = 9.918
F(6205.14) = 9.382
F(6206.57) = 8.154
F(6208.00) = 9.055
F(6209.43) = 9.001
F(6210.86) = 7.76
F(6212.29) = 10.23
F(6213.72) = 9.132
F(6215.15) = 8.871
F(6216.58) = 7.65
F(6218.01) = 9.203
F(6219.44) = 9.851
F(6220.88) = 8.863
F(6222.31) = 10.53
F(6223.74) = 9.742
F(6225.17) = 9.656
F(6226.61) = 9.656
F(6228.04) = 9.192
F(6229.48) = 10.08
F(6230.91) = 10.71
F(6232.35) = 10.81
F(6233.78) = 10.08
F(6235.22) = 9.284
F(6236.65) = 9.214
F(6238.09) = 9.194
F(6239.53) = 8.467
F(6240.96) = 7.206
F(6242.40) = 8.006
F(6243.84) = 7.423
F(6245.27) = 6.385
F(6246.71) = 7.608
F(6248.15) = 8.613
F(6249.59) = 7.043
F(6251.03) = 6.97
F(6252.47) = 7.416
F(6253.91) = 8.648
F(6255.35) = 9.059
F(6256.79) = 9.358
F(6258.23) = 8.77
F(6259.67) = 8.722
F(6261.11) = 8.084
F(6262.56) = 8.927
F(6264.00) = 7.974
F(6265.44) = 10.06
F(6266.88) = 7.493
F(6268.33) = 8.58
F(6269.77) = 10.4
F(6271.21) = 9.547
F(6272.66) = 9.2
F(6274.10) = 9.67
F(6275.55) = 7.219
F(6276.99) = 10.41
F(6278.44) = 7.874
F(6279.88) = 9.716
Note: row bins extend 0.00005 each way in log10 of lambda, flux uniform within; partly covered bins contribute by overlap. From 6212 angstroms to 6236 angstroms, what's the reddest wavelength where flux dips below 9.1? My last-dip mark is 6220.88 angstroms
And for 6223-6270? 6268.33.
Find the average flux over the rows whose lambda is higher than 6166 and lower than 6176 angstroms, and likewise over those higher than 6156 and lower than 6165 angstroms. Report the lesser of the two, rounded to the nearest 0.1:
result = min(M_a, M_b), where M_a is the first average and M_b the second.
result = 9.5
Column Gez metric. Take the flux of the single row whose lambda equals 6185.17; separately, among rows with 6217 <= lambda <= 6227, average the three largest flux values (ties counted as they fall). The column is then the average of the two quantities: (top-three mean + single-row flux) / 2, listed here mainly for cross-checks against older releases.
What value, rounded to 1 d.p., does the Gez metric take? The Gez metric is 10.1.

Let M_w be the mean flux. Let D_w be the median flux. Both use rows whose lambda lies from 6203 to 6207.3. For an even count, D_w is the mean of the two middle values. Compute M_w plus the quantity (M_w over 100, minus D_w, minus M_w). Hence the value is -9.3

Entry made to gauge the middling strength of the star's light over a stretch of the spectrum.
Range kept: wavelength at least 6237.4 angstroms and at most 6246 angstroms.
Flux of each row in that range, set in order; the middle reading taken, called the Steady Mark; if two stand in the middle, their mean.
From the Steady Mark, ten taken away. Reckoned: -2.29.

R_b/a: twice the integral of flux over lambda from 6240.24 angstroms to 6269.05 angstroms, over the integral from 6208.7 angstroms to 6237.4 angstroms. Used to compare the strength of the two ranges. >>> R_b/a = 1.72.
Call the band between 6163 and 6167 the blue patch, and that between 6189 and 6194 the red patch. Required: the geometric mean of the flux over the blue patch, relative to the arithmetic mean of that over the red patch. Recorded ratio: 1.07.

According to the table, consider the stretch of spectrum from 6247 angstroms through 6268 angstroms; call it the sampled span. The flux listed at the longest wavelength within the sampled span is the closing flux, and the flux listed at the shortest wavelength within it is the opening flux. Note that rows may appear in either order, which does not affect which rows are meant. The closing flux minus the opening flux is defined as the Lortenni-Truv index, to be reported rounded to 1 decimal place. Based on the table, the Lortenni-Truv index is -1.1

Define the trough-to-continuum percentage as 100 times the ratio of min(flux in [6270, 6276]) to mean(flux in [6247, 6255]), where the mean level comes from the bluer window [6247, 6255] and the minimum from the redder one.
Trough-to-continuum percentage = 93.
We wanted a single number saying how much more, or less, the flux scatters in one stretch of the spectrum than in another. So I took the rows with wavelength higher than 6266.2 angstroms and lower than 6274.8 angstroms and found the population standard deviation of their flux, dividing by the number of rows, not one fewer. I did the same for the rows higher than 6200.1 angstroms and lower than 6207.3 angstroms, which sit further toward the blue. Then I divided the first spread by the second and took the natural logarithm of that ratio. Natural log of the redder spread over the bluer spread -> 0.3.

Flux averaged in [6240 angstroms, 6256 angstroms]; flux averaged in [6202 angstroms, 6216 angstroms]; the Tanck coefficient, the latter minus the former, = 1.4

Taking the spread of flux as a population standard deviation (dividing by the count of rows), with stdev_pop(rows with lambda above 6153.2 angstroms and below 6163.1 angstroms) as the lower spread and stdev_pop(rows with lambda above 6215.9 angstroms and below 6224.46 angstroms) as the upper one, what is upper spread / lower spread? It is 0.8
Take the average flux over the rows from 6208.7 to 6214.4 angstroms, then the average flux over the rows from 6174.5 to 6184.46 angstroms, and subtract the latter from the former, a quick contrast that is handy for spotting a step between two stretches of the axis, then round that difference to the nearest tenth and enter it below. -1.2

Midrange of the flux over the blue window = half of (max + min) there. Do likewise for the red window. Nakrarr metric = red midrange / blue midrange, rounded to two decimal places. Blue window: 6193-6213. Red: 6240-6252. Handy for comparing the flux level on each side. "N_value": 0.83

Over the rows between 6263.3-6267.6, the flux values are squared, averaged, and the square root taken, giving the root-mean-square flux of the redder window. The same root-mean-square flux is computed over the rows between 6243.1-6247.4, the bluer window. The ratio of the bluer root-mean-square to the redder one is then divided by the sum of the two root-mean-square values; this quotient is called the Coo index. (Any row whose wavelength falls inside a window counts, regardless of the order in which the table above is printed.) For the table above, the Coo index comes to 0.0530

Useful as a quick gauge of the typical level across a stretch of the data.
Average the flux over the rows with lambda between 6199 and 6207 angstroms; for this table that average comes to 9.3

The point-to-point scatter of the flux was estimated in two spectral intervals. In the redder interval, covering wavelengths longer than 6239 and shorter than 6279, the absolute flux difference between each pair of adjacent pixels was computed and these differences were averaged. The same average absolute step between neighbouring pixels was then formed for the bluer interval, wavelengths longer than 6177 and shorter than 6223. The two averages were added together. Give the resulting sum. 2.21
